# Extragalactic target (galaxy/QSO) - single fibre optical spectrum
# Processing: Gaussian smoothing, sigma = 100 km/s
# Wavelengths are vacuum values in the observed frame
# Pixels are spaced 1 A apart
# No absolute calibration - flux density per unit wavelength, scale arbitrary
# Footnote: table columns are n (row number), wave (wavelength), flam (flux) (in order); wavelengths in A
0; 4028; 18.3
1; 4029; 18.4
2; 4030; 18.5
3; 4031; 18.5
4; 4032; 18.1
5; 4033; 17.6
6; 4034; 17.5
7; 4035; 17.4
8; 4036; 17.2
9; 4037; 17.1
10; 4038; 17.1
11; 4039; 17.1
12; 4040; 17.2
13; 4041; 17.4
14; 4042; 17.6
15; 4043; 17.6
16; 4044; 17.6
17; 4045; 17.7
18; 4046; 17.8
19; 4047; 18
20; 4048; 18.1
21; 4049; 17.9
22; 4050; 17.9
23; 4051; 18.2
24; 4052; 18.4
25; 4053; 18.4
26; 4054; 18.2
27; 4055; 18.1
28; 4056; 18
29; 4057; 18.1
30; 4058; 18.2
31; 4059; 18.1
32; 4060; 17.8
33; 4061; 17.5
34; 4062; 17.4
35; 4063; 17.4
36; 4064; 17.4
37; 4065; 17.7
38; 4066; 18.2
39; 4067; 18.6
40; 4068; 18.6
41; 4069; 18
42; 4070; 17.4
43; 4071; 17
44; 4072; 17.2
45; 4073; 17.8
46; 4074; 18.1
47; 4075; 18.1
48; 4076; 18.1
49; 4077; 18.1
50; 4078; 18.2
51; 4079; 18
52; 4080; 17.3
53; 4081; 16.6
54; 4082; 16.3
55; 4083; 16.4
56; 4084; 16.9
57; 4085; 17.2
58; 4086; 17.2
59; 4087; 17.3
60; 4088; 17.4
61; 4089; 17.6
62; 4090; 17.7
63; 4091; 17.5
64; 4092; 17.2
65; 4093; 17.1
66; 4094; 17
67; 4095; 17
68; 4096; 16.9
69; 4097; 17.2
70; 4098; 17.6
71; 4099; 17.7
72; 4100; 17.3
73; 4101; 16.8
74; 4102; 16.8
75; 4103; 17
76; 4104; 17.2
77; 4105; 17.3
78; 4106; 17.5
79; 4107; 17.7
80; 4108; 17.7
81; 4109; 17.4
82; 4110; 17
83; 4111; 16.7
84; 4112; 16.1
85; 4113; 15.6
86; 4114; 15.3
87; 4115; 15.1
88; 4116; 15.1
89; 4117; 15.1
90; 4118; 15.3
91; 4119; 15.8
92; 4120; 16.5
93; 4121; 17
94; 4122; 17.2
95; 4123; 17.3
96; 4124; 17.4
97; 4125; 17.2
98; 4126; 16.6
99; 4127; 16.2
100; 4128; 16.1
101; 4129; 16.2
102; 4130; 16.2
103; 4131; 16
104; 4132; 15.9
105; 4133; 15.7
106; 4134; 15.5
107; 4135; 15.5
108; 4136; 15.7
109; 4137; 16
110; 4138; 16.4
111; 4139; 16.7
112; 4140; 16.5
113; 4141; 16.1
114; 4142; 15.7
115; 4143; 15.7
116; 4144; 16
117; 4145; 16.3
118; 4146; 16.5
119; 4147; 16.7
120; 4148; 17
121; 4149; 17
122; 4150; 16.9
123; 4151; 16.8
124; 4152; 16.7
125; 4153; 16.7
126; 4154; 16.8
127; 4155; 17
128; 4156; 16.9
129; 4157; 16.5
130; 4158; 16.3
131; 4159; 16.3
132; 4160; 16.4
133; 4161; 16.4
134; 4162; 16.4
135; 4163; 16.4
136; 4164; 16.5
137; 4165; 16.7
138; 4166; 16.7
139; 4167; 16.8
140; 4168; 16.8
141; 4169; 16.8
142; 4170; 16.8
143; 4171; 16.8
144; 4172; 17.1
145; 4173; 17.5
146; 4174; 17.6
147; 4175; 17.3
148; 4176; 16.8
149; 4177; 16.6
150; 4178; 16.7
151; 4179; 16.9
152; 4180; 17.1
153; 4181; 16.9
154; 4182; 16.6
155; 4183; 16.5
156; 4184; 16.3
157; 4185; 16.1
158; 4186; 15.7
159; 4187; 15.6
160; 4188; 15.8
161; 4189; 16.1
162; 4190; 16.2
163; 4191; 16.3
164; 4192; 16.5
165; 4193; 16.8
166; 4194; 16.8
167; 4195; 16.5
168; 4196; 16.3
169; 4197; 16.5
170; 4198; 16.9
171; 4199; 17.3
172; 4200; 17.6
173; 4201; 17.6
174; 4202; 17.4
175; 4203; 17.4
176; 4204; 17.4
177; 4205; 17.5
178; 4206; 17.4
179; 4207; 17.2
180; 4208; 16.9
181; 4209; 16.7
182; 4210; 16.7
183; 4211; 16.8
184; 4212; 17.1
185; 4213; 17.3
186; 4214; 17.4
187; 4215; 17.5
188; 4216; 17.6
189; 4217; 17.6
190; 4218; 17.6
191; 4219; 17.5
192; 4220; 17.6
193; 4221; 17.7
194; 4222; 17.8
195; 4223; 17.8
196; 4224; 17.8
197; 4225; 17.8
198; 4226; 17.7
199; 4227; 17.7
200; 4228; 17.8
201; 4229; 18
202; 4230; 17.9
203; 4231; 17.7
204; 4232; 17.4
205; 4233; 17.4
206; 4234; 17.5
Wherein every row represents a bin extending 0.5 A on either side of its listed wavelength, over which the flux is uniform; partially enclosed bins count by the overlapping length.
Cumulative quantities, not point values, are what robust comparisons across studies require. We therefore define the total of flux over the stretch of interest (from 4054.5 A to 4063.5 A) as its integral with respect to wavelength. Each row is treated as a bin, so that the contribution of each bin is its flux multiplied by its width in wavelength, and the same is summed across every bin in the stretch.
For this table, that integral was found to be 161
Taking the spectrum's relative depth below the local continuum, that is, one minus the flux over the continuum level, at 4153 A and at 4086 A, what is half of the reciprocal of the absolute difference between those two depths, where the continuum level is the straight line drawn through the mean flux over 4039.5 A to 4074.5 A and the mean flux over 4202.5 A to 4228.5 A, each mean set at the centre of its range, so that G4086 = 27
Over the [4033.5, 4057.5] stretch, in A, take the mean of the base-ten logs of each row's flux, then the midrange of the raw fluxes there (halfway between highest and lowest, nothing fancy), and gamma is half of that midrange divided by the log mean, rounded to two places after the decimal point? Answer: 7.11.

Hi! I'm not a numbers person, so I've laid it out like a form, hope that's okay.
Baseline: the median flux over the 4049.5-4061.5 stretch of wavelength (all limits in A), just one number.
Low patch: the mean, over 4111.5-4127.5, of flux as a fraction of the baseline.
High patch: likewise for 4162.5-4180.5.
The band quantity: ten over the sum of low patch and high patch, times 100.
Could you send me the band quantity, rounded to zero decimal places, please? 548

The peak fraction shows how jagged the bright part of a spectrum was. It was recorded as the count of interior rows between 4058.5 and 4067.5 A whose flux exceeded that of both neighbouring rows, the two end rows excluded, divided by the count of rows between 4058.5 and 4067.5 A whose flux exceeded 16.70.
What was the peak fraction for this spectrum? 0.00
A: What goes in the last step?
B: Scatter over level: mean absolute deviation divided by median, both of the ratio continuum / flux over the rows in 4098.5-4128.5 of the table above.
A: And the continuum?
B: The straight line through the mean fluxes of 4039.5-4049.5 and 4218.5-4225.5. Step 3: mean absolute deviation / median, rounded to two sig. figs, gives 0.045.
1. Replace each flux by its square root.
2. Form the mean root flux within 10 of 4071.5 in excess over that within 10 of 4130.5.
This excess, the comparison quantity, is 0.17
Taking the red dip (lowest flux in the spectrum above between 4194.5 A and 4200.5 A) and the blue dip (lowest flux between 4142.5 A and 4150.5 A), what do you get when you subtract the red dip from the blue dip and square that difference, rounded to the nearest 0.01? 0.36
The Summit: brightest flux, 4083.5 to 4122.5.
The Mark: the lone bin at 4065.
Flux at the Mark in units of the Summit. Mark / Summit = 1.00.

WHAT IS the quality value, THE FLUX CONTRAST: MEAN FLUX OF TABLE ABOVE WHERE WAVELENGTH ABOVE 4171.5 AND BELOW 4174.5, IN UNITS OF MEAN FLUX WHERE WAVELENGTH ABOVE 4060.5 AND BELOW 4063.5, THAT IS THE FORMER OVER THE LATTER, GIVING 1.00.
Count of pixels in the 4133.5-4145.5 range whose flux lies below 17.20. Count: 12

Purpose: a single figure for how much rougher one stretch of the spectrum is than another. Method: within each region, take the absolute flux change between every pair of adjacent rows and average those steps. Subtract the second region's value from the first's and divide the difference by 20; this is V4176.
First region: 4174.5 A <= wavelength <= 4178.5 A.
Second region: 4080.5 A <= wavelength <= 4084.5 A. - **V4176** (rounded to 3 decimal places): -0.002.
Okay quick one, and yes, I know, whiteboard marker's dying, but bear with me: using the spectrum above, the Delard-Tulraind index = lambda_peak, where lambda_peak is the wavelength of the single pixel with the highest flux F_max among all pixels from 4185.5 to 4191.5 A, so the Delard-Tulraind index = 4191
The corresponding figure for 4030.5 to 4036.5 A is 4031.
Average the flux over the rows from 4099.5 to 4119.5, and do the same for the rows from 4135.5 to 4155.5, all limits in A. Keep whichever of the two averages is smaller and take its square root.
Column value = 4.06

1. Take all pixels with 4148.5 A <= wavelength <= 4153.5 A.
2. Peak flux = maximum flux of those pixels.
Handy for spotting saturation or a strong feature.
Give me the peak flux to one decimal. 17.0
